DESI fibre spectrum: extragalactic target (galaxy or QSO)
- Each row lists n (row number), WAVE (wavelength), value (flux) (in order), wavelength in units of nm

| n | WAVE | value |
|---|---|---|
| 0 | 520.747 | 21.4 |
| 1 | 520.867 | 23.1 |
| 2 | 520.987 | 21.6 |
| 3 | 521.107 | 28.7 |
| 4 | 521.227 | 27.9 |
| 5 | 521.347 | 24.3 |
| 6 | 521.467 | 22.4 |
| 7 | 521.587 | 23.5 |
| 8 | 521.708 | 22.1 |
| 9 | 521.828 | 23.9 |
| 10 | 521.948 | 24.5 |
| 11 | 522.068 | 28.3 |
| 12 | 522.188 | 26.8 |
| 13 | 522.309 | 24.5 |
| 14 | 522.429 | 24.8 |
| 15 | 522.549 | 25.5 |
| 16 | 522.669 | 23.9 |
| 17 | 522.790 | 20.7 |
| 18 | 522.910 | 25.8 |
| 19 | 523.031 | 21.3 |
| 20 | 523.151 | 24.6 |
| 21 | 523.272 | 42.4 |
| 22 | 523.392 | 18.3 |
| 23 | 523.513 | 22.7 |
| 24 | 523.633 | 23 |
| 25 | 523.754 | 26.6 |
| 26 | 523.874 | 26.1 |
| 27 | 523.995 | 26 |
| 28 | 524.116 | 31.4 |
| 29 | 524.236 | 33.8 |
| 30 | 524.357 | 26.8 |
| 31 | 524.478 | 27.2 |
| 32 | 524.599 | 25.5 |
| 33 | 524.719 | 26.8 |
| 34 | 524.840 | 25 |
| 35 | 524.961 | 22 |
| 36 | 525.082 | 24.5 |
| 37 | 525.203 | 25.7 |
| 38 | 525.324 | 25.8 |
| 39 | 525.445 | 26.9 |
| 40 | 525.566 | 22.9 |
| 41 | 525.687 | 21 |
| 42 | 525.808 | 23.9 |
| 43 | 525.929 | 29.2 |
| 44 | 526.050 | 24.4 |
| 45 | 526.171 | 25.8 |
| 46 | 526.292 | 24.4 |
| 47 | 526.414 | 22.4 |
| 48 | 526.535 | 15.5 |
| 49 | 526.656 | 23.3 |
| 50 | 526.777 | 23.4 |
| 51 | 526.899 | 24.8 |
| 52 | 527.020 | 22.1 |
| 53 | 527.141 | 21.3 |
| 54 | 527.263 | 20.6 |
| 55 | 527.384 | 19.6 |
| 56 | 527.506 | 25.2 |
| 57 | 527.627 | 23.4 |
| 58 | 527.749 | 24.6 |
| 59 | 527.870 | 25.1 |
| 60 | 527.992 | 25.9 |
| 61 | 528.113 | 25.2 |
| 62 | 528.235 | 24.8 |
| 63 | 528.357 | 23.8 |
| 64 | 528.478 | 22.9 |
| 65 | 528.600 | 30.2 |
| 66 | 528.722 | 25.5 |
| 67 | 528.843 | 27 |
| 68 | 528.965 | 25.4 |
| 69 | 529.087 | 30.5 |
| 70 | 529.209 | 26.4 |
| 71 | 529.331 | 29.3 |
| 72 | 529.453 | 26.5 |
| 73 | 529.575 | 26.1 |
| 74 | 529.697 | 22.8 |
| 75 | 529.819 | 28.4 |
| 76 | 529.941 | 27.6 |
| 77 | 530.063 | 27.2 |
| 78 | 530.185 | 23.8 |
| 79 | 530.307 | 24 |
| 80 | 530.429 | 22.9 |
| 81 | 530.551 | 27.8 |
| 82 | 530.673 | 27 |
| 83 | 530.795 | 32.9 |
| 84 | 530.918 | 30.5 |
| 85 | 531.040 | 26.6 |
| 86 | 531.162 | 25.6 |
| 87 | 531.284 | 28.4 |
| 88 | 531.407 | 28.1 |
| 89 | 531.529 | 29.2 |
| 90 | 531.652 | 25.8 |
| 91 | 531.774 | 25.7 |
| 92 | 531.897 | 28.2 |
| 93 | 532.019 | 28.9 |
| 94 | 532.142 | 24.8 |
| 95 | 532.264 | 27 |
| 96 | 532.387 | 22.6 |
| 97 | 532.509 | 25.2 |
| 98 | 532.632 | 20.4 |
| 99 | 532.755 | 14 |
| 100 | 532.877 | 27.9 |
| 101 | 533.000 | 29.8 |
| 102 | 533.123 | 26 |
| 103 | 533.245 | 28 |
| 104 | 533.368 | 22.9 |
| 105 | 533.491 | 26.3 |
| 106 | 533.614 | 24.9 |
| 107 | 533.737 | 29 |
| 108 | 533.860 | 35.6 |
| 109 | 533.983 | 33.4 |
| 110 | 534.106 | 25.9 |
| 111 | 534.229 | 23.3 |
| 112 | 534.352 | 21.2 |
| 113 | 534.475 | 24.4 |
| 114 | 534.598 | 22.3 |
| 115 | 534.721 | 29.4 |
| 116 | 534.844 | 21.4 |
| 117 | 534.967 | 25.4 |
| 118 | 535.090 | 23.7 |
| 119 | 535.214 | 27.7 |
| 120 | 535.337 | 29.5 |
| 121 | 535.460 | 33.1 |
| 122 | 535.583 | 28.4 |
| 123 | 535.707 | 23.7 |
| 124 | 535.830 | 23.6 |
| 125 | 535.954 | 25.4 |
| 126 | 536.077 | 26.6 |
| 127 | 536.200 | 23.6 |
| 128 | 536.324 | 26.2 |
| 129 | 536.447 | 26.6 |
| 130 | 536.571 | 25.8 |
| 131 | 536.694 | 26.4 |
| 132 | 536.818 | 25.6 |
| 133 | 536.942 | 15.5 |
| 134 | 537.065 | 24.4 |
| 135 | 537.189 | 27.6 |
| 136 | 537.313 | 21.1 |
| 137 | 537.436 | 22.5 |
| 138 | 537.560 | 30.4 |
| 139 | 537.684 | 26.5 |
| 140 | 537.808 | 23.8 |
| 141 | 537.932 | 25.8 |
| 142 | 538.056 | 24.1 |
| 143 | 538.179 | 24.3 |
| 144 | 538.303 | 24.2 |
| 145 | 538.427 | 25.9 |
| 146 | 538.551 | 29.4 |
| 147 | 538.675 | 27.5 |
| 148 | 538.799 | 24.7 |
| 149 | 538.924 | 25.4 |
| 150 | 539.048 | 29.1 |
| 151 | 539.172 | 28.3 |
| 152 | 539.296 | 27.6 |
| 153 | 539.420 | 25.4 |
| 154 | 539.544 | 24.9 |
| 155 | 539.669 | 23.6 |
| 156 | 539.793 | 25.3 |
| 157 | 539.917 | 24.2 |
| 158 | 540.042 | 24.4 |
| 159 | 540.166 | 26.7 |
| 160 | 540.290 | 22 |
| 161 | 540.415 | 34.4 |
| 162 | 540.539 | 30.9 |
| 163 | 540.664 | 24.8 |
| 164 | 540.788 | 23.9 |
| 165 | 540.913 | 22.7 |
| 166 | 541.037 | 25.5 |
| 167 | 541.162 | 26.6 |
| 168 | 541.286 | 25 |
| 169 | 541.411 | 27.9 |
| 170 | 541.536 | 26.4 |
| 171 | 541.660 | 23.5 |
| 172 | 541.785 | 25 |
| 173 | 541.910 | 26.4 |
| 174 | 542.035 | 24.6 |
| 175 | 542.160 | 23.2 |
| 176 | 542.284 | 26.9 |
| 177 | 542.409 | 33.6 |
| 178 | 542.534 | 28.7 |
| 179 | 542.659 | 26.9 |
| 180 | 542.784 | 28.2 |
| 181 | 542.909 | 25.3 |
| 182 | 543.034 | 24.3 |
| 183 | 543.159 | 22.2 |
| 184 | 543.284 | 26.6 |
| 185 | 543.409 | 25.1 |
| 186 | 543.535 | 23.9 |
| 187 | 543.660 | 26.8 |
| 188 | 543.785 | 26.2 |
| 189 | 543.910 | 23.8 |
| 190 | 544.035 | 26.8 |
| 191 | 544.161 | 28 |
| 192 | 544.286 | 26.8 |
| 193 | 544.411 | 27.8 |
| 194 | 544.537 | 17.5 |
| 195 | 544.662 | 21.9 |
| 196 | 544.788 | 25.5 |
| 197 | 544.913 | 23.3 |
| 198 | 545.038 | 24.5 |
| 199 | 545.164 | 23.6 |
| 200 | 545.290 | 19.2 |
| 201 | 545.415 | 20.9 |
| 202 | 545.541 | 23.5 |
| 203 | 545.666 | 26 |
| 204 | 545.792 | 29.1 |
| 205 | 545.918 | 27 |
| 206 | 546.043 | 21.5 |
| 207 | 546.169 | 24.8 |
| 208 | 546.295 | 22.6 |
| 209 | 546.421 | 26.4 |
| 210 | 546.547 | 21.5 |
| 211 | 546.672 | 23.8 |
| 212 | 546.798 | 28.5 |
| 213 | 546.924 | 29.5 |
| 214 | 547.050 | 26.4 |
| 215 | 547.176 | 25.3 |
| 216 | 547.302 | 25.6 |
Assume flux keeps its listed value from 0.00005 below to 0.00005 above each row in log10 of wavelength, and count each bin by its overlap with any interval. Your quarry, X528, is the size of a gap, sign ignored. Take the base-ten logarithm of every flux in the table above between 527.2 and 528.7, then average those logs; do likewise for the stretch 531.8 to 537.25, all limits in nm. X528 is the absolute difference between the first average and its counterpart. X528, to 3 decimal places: 0.022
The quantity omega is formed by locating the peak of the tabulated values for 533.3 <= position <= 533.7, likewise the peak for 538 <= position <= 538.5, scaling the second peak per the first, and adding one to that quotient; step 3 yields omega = 1.98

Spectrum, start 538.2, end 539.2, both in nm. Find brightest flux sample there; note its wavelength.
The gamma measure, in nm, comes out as 538.551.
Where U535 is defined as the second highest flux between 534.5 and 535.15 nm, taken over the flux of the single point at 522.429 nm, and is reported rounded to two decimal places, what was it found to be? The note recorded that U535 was 1.02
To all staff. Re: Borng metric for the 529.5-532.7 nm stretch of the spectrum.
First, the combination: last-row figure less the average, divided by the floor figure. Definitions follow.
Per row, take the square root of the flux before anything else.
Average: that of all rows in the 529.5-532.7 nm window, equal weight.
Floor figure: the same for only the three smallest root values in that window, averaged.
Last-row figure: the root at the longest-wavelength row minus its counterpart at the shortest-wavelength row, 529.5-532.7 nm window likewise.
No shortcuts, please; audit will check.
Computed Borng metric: -1.22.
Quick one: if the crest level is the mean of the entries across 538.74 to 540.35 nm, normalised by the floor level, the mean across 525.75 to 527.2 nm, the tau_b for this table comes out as 1.09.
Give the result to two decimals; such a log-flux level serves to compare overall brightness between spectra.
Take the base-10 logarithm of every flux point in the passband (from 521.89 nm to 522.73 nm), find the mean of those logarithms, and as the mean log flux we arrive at 1.41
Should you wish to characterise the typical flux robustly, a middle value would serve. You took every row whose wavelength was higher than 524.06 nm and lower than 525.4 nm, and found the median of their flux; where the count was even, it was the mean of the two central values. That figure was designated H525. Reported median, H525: 25.8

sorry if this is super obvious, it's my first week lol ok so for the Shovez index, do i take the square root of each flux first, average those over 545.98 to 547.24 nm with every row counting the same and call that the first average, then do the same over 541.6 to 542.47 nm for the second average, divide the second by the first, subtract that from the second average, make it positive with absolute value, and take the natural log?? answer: 1.41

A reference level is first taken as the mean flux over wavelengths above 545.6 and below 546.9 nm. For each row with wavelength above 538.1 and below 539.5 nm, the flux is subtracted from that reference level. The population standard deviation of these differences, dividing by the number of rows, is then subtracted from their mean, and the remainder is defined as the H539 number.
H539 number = -3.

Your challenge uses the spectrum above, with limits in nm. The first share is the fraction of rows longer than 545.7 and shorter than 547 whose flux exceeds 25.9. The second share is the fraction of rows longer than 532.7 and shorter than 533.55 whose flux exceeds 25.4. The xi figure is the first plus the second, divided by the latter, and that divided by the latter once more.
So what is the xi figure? 2.4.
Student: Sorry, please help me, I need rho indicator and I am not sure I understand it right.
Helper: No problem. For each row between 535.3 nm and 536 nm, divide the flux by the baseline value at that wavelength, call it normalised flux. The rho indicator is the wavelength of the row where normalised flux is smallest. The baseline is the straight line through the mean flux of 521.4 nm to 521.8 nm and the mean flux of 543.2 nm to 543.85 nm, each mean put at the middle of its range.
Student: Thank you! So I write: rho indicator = 535.830 nm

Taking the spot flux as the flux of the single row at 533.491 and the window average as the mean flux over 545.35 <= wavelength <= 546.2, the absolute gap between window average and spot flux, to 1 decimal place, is 1.6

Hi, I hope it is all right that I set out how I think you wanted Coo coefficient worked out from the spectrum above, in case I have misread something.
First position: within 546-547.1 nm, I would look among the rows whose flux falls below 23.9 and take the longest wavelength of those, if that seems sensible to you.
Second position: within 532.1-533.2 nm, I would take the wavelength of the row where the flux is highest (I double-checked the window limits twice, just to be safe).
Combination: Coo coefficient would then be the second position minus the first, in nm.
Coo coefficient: -13.67 nm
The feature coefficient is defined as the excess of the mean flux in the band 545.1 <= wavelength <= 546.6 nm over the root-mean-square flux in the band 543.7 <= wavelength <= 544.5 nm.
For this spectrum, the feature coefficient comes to -2.8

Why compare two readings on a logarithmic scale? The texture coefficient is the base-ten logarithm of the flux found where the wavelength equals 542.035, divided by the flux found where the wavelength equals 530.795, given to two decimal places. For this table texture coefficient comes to -0.13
